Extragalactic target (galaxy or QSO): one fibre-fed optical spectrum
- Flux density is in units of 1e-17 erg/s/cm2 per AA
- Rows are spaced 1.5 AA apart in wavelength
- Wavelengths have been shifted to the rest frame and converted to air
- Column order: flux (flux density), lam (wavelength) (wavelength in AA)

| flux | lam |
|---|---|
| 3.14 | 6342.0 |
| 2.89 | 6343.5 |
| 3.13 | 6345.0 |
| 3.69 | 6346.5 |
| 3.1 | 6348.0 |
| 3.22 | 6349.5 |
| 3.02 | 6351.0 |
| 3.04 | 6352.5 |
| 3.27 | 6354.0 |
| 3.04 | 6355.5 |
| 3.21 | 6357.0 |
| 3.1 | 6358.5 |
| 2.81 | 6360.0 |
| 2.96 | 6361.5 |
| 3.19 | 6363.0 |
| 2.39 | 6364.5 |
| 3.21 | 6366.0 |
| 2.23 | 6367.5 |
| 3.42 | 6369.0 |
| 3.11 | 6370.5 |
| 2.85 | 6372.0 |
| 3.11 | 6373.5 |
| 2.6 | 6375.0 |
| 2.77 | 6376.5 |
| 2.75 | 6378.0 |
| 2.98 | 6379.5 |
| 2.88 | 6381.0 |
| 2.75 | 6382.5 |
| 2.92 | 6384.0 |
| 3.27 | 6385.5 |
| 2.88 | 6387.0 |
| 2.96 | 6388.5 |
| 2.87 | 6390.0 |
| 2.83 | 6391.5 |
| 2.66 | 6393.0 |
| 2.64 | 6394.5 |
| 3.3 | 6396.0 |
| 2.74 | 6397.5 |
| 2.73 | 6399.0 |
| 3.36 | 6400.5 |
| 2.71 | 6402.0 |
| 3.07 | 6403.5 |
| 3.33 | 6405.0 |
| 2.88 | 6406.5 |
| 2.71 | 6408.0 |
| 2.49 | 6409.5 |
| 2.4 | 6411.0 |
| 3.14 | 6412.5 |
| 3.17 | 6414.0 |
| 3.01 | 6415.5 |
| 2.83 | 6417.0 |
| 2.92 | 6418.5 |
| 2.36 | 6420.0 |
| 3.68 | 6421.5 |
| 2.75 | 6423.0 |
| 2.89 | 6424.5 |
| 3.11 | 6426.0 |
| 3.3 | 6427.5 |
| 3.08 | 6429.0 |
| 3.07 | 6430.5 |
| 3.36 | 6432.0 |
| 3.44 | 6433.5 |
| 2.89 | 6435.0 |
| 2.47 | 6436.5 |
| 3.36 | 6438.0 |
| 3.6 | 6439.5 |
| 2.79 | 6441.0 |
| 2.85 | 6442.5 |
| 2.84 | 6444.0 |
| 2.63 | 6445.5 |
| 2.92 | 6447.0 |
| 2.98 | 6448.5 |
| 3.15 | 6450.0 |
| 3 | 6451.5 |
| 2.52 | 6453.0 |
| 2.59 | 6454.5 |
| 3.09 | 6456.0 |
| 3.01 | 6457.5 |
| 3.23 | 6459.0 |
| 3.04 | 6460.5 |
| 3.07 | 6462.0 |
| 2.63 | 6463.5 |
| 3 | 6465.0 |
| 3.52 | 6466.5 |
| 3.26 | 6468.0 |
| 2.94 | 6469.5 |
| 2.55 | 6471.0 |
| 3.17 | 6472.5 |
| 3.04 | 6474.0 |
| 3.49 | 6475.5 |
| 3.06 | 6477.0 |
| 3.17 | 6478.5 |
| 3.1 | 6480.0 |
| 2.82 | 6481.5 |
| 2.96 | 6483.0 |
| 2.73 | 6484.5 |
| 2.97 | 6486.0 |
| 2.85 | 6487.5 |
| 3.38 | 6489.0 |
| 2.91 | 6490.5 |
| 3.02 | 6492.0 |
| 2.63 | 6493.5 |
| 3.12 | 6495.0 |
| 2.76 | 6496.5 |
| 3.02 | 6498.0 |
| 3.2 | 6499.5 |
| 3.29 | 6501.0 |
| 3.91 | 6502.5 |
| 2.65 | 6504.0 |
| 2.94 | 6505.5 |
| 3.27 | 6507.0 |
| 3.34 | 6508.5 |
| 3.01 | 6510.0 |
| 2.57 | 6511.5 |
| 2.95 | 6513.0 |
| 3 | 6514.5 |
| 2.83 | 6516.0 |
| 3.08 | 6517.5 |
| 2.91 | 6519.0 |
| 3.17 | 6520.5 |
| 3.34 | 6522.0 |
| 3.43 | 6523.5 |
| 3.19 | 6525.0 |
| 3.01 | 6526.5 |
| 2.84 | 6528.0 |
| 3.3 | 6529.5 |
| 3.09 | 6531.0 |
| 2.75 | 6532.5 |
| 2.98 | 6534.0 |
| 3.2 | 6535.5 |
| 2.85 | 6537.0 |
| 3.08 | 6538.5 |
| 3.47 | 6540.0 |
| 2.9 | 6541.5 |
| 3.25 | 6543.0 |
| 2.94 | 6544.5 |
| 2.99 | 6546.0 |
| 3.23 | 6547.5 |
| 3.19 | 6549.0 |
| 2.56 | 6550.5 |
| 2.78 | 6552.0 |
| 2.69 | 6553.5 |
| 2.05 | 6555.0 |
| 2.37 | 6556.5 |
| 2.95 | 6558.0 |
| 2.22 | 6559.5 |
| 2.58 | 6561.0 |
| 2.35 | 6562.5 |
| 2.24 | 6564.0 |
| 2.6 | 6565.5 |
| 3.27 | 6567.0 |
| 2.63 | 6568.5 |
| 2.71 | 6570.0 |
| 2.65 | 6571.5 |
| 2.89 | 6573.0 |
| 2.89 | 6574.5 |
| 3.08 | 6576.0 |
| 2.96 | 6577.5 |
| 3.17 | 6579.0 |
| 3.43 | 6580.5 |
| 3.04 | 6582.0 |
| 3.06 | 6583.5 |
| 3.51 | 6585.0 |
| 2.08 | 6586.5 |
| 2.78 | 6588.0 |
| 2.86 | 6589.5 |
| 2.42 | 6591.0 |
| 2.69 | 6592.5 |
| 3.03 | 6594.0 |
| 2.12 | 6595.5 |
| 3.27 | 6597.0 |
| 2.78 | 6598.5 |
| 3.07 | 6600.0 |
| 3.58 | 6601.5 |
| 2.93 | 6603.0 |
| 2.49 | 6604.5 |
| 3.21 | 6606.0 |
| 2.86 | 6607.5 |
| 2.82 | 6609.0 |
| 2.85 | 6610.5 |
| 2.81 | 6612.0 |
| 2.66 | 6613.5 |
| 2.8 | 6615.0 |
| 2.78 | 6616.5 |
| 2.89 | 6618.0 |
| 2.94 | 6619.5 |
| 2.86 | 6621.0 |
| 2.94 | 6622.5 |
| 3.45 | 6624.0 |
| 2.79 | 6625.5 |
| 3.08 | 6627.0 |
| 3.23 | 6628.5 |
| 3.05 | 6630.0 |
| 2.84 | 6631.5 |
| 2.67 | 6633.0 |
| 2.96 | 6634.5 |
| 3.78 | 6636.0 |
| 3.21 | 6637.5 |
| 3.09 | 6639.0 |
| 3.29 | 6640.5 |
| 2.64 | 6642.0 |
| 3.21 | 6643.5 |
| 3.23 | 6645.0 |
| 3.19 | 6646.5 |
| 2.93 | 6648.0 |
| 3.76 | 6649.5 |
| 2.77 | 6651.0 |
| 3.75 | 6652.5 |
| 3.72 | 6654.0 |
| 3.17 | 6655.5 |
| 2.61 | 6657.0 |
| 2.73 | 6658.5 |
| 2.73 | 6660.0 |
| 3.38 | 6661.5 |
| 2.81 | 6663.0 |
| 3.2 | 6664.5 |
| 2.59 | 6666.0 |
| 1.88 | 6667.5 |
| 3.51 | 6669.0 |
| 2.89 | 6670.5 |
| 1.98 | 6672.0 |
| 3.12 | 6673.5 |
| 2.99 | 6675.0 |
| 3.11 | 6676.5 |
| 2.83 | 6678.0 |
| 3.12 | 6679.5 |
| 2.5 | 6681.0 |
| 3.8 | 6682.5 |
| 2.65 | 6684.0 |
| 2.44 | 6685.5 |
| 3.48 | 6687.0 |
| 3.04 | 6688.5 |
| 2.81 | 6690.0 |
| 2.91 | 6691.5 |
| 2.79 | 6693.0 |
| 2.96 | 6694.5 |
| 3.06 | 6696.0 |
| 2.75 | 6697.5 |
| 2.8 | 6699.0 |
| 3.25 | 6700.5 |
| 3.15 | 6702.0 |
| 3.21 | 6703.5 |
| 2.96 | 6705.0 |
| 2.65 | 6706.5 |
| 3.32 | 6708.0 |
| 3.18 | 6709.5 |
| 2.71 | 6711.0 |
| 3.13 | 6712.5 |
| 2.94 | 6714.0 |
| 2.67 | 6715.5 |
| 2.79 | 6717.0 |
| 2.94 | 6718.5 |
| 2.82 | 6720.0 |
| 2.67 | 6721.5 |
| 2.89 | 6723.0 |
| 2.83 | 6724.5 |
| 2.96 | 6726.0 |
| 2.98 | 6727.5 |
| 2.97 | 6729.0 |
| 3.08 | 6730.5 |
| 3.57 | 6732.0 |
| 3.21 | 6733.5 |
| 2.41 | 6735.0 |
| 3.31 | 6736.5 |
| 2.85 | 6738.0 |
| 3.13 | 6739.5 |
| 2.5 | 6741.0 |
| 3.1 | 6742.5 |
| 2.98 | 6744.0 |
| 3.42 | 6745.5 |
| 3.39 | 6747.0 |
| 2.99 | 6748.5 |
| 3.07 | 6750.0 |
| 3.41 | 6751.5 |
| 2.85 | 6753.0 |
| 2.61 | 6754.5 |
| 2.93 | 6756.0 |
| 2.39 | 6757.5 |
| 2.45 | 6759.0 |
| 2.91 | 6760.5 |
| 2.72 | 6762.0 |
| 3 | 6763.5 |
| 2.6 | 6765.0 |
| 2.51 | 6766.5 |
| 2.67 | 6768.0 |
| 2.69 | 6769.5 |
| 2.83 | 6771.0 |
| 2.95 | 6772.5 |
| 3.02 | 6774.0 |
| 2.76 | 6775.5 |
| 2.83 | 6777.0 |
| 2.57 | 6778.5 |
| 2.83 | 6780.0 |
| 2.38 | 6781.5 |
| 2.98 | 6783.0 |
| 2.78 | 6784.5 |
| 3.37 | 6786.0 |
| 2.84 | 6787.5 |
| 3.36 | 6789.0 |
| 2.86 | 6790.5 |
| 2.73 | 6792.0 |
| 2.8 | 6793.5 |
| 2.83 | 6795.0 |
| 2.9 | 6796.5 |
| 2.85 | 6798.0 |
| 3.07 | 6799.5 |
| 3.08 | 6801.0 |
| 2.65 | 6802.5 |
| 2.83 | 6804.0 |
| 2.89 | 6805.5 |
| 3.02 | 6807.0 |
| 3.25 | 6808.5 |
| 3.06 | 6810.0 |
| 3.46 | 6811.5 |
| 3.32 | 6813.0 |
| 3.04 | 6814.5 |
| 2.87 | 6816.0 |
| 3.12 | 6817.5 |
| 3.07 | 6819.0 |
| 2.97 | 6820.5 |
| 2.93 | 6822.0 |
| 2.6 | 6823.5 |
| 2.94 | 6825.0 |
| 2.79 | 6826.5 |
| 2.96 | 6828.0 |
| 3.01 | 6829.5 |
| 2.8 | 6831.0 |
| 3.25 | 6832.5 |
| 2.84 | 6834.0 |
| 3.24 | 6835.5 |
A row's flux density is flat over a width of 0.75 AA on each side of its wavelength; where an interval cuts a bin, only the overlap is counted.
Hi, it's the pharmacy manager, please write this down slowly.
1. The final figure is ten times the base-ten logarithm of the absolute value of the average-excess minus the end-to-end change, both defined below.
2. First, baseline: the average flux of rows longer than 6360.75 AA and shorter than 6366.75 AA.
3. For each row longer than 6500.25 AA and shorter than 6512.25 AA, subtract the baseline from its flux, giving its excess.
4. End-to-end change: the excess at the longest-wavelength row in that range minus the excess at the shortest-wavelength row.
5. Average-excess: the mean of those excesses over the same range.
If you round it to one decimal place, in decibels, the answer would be -0.4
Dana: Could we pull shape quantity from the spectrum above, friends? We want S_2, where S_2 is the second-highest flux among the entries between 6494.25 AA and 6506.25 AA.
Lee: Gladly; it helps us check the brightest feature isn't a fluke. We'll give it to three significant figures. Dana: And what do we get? 3.29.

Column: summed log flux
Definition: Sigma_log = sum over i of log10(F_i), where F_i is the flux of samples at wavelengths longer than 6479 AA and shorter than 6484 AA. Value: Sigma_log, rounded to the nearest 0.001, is 1.413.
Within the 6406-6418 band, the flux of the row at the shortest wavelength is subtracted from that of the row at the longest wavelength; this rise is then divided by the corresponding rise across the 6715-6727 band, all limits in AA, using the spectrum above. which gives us -0.2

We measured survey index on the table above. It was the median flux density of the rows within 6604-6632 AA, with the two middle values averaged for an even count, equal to 2.86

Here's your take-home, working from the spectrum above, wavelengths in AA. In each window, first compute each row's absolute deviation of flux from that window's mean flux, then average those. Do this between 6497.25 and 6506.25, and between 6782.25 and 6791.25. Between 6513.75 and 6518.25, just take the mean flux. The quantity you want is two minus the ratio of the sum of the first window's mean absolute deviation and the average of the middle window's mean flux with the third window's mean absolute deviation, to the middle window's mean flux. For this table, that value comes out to 1.362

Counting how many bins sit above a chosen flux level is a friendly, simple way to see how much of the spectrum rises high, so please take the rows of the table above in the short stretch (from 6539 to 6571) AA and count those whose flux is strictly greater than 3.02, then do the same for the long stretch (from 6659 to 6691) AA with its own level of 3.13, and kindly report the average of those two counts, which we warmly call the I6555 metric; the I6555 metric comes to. 5.0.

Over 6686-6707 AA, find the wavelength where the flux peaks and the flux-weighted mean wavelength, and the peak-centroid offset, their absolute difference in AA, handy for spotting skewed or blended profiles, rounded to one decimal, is 9.7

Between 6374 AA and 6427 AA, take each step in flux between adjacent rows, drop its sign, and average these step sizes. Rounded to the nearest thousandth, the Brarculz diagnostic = 0.306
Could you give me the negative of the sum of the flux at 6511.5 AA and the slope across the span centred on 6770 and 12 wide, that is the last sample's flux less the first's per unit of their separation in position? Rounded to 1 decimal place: -2.6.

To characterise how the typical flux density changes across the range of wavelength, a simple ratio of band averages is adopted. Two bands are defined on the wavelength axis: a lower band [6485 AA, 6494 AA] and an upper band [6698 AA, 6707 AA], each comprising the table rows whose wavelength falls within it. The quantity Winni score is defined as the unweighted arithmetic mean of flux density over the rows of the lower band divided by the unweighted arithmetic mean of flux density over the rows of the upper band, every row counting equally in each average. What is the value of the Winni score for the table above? 0.99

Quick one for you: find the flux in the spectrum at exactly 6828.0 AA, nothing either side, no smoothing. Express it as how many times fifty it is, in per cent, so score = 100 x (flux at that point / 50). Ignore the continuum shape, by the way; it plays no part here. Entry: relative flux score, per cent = 5.92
